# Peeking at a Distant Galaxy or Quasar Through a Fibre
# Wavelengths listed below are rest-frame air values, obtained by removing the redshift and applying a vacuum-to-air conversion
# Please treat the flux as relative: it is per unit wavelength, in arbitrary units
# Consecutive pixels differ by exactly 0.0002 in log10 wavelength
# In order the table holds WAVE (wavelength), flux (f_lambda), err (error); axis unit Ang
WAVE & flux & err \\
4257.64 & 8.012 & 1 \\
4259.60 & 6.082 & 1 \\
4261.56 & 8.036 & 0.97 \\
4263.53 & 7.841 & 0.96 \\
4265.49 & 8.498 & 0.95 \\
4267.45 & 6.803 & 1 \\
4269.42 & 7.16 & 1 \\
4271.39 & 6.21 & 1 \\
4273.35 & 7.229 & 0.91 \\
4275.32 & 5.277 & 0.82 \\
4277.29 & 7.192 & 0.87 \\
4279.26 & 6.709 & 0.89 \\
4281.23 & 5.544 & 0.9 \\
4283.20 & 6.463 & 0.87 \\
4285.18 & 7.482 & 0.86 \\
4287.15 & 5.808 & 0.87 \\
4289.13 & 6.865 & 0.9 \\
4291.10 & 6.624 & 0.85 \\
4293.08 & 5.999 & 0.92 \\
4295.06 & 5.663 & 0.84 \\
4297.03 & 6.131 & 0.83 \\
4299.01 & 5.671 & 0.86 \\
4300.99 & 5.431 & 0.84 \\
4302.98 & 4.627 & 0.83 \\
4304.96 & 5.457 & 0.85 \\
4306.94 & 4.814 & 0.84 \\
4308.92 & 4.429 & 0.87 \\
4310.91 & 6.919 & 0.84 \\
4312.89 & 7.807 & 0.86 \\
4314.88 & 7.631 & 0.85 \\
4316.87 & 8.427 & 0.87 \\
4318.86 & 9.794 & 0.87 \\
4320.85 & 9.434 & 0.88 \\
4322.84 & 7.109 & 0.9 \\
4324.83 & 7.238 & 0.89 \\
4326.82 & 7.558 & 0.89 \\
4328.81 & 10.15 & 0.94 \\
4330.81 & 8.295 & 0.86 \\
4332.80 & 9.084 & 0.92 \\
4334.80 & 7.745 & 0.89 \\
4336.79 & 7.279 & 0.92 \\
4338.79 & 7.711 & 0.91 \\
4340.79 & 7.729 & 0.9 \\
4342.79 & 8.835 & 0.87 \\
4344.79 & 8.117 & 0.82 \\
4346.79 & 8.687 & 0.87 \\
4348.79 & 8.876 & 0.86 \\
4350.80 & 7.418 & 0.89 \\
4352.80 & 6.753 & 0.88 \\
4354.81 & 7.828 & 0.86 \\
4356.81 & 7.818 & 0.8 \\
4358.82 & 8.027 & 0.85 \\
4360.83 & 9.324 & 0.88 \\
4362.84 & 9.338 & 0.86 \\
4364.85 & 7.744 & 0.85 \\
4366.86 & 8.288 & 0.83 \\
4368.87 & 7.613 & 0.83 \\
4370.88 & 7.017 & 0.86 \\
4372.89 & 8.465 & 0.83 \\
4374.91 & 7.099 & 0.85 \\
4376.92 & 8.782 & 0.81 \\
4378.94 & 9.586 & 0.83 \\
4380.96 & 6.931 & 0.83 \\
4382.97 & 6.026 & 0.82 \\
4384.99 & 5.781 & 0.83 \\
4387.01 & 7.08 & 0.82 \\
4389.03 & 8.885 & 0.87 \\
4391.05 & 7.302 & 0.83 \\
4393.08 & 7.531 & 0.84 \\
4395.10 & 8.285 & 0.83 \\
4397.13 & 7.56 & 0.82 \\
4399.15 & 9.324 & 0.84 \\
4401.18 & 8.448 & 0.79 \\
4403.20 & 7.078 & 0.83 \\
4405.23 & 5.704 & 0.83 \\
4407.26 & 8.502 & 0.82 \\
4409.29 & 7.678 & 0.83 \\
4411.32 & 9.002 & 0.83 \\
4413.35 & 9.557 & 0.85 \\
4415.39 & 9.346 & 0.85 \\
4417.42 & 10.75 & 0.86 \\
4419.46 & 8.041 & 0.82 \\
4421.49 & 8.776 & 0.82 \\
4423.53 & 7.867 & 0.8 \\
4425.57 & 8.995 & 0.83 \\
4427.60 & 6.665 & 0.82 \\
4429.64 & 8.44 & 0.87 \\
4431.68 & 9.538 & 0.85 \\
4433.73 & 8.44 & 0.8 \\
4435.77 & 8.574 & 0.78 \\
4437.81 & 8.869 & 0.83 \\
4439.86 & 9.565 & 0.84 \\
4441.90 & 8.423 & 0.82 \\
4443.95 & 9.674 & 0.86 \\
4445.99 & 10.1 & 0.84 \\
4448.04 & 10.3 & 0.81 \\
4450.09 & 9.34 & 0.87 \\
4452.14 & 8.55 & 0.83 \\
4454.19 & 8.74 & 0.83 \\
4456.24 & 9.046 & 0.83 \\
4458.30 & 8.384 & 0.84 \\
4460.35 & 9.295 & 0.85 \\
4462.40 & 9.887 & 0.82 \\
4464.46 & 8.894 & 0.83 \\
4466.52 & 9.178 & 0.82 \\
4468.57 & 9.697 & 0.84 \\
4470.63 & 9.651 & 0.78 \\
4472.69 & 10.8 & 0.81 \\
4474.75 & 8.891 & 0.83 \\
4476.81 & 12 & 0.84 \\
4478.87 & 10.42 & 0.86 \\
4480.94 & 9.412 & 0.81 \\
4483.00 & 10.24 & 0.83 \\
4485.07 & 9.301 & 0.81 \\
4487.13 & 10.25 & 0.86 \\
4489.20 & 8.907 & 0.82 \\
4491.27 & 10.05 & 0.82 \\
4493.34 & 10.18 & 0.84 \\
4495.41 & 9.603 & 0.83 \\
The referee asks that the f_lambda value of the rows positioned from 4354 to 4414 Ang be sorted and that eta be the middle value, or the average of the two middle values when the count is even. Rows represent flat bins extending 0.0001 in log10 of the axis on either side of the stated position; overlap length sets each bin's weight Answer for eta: 7.8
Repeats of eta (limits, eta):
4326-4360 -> 7.8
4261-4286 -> 7.2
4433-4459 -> 8.9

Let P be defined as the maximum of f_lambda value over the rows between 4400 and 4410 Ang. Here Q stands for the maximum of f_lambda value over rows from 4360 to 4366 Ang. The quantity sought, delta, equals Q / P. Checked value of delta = 1.1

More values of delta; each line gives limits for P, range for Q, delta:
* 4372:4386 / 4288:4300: 0.7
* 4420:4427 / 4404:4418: 1.2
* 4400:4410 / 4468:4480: 1.4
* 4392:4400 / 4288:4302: 0.7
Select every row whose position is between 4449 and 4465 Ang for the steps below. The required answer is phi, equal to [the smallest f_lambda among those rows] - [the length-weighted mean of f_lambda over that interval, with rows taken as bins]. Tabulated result -0.64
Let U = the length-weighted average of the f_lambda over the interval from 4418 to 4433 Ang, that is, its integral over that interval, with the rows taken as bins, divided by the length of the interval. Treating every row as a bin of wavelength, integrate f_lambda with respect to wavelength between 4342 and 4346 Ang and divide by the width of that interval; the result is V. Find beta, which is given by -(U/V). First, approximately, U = 8.4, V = 8.47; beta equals -0.99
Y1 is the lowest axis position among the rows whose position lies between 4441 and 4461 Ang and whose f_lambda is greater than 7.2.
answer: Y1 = 4441.90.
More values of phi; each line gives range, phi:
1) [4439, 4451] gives -1.15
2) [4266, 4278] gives -1.43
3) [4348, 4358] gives -0.96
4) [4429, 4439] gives -0.35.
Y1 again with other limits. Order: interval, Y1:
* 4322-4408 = 4324.83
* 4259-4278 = 4261.56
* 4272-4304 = 4273.35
